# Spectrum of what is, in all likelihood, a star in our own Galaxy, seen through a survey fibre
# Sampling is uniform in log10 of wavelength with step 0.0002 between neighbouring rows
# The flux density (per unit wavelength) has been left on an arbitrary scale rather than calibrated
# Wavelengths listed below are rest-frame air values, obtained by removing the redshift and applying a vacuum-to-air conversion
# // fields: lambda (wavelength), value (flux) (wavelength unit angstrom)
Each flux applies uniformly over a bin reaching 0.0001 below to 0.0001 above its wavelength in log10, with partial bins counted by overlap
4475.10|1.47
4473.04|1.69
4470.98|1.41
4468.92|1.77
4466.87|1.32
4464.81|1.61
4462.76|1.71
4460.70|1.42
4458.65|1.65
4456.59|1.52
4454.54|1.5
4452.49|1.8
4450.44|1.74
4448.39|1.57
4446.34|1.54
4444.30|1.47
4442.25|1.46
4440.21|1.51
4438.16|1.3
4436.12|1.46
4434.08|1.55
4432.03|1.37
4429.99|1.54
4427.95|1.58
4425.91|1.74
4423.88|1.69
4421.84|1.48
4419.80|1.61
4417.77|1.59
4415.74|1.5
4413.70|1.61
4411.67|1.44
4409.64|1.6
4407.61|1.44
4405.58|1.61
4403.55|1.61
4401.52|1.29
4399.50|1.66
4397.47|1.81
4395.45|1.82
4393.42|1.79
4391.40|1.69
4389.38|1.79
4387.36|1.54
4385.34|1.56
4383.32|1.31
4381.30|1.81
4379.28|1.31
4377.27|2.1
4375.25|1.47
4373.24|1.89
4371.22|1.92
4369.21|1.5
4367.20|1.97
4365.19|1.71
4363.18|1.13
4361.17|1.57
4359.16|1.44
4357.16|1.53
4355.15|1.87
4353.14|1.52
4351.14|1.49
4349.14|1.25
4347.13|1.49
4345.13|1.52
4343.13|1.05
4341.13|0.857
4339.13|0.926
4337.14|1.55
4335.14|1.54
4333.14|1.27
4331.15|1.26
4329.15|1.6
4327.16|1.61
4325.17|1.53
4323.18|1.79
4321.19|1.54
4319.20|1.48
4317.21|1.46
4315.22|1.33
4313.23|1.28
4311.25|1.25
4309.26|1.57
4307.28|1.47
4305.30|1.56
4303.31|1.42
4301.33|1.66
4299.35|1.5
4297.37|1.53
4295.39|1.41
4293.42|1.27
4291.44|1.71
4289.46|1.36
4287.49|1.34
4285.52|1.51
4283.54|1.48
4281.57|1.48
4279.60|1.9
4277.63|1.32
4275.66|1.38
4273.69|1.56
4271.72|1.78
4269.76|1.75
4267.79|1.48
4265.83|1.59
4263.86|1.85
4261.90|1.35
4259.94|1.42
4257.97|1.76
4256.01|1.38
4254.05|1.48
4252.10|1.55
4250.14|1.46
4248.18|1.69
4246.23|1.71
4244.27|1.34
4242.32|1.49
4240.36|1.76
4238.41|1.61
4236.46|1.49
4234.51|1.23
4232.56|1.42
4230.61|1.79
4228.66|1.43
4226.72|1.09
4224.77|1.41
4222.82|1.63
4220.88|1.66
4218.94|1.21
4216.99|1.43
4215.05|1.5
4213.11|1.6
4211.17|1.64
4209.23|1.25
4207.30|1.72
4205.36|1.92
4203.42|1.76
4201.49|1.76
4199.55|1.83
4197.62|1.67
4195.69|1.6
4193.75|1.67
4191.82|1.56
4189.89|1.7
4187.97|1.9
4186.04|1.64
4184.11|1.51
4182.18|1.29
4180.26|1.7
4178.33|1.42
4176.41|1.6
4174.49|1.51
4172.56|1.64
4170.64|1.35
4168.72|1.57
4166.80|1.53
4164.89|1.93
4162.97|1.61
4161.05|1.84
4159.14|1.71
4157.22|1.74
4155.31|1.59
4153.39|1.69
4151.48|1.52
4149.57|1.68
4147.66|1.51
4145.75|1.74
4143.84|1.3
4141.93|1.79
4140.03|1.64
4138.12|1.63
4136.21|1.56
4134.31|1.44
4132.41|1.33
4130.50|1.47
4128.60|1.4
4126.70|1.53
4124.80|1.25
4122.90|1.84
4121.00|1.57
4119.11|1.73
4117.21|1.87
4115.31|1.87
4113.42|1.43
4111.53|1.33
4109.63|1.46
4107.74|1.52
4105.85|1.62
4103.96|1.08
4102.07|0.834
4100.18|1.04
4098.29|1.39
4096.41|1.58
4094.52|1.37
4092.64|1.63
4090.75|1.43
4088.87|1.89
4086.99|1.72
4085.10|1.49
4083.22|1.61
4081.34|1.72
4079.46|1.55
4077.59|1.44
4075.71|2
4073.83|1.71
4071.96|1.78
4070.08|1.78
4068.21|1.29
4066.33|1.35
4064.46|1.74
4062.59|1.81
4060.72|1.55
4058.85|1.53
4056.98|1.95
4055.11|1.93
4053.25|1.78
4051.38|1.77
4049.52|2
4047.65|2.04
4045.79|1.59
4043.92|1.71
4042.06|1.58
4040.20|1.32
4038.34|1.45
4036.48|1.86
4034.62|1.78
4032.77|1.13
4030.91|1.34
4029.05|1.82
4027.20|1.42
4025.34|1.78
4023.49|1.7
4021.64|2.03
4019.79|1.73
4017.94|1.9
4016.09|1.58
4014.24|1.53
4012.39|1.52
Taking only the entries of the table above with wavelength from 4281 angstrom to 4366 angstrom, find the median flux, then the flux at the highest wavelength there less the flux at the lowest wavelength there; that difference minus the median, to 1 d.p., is -1.3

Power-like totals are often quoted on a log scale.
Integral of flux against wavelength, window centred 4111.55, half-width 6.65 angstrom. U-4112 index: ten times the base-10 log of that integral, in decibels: 13.2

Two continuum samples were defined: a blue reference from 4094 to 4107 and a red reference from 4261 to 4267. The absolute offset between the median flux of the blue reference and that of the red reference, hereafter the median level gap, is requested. 0.22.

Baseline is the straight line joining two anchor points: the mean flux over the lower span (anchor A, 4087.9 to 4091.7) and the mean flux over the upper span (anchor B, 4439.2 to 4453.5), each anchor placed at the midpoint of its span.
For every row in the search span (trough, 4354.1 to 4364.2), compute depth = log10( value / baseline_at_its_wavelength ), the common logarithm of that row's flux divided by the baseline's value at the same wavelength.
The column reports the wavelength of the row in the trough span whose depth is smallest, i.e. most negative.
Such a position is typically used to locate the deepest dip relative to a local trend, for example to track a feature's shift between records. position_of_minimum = 4363.18 angstrom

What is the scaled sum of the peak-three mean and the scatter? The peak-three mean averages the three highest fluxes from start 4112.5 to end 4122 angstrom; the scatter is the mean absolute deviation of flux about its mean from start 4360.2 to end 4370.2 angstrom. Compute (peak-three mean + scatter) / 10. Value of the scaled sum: 0.203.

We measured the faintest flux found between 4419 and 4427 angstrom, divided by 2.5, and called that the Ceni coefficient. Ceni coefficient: 0.59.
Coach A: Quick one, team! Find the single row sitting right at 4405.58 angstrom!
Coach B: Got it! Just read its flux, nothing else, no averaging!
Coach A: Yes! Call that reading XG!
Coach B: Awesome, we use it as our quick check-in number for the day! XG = 1.61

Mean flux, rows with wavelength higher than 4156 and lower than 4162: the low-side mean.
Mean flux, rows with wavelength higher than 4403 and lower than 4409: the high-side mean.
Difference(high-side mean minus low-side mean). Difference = -0.21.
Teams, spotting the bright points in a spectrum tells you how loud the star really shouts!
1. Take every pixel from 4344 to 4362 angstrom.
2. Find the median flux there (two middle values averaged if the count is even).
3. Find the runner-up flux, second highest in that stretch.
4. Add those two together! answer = 3.09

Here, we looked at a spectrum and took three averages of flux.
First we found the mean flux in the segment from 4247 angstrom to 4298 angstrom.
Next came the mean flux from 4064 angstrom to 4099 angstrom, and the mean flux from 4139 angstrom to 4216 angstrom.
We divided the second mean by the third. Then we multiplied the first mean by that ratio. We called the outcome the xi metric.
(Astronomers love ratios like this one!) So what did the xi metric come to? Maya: 1.5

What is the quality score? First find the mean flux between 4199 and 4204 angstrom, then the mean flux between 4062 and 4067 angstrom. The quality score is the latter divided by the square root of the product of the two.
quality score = 0.96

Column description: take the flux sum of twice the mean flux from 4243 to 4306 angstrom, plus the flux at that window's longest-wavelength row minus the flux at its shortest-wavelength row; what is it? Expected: 3.3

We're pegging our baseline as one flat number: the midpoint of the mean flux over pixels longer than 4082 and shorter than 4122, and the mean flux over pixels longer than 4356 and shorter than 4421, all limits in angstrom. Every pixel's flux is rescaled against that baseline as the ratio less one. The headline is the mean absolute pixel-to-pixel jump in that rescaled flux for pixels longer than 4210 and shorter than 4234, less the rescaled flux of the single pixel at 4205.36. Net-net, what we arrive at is -0.09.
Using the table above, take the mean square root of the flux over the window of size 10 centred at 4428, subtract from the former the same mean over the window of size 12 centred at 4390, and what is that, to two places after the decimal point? -0.04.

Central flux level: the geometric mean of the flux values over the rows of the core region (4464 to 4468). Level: 1.458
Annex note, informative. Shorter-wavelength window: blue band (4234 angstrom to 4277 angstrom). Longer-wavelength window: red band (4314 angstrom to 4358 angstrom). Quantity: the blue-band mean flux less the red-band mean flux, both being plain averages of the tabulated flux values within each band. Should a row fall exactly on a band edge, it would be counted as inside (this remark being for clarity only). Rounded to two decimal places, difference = 0.12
